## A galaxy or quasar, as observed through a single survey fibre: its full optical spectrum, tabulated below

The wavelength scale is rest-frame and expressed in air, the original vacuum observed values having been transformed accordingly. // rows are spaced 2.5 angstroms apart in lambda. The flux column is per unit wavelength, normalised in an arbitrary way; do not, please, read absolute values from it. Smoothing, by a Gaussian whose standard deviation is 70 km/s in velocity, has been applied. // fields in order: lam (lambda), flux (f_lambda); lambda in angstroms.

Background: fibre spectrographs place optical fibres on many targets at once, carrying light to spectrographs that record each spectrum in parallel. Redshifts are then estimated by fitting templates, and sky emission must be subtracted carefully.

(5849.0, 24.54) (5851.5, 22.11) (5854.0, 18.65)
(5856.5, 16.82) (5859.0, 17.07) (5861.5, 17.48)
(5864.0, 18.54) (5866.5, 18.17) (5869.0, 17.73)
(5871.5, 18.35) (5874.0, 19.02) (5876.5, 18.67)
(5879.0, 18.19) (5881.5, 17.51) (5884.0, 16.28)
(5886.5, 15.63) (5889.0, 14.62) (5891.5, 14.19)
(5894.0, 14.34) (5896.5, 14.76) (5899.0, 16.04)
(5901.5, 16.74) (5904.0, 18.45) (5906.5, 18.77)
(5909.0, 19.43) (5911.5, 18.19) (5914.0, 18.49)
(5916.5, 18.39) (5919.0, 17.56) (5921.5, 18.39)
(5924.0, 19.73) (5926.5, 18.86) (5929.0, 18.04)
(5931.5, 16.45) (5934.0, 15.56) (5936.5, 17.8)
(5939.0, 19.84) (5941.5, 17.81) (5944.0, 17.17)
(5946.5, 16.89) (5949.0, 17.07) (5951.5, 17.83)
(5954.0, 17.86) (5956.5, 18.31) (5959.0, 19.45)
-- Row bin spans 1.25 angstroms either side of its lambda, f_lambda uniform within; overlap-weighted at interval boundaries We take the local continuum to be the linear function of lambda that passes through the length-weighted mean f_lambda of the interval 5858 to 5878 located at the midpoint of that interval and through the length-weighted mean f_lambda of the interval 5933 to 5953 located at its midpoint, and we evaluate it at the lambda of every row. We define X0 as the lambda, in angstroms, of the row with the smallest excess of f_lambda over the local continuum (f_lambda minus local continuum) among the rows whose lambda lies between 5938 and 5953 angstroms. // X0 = 5946.5 angstroms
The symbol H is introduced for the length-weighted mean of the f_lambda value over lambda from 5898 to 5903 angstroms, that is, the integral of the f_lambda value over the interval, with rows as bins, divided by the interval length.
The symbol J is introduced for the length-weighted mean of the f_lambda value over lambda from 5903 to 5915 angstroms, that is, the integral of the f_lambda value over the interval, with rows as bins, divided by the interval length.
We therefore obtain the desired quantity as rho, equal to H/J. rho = 0.88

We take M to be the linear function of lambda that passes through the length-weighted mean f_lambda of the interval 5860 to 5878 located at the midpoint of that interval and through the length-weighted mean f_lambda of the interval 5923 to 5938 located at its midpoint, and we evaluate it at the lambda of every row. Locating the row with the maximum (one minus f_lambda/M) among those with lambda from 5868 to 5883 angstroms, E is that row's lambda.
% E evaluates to 5881.5 angstroms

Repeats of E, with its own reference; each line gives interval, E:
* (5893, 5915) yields 5894.0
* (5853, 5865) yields 5856.5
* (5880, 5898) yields 5891.5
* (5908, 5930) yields 5919.0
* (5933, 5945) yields 5934.0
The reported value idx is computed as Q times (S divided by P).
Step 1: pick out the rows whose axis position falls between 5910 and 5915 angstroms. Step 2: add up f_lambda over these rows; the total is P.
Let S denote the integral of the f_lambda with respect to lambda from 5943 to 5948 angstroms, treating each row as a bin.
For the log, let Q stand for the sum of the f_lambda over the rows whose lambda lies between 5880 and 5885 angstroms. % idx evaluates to 78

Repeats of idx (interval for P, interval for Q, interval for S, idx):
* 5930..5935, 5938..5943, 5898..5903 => 97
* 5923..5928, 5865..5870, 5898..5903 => 77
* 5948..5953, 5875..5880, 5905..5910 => 101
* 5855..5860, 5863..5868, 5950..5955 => 96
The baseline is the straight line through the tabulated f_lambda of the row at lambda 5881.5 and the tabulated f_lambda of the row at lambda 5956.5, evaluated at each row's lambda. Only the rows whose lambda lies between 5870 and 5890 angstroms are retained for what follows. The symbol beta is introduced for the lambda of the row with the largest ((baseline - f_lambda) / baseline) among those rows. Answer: 5889.0 angstroms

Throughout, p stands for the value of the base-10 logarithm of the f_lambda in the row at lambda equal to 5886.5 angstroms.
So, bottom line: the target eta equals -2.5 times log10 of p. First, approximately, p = 1.19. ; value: -0.19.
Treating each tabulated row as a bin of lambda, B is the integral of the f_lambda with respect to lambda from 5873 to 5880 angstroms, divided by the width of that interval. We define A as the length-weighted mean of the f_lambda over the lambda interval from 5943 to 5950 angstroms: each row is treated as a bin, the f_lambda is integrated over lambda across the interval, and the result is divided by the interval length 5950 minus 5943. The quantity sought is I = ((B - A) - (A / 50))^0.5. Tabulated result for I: 1.1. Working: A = 17.0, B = 18.6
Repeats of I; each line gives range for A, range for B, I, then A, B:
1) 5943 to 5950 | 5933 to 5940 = 0.6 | 17.0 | 17.7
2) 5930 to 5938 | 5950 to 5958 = 1.0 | 16.7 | 18.0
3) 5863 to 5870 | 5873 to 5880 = 0.3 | 18.1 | 18.6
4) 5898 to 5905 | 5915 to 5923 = 0.9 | 17.1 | 18.2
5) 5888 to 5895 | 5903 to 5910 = 2.1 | 14.4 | 18.9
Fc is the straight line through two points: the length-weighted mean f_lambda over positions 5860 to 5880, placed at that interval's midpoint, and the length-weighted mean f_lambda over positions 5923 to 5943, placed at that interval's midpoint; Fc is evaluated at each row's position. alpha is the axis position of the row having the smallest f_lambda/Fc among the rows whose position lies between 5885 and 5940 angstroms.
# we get 5891.5 angstroms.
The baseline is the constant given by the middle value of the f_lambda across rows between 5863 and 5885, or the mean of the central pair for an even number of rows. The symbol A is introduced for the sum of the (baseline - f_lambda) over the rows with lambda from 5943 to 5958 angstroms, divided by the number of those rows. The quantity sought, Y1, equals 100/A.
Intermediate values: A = 0.7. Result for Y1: 150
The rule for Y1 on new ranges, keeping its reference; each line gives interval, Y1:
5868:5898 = 63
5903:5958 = 669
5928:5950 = 127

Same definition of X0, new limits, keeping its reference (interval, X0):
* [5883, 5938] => 5891.5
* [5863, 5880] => 5869.0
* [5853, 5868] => 5856.5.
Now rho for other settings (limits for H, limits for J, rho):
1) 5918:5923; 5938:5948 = 1.01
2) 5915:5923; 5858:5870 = 1.02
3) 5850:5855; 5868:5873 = 1.14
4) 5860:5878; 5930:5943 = 1.04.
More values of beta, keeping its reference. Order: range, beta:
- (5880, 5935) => 5891.5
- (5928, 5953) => 5934.0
